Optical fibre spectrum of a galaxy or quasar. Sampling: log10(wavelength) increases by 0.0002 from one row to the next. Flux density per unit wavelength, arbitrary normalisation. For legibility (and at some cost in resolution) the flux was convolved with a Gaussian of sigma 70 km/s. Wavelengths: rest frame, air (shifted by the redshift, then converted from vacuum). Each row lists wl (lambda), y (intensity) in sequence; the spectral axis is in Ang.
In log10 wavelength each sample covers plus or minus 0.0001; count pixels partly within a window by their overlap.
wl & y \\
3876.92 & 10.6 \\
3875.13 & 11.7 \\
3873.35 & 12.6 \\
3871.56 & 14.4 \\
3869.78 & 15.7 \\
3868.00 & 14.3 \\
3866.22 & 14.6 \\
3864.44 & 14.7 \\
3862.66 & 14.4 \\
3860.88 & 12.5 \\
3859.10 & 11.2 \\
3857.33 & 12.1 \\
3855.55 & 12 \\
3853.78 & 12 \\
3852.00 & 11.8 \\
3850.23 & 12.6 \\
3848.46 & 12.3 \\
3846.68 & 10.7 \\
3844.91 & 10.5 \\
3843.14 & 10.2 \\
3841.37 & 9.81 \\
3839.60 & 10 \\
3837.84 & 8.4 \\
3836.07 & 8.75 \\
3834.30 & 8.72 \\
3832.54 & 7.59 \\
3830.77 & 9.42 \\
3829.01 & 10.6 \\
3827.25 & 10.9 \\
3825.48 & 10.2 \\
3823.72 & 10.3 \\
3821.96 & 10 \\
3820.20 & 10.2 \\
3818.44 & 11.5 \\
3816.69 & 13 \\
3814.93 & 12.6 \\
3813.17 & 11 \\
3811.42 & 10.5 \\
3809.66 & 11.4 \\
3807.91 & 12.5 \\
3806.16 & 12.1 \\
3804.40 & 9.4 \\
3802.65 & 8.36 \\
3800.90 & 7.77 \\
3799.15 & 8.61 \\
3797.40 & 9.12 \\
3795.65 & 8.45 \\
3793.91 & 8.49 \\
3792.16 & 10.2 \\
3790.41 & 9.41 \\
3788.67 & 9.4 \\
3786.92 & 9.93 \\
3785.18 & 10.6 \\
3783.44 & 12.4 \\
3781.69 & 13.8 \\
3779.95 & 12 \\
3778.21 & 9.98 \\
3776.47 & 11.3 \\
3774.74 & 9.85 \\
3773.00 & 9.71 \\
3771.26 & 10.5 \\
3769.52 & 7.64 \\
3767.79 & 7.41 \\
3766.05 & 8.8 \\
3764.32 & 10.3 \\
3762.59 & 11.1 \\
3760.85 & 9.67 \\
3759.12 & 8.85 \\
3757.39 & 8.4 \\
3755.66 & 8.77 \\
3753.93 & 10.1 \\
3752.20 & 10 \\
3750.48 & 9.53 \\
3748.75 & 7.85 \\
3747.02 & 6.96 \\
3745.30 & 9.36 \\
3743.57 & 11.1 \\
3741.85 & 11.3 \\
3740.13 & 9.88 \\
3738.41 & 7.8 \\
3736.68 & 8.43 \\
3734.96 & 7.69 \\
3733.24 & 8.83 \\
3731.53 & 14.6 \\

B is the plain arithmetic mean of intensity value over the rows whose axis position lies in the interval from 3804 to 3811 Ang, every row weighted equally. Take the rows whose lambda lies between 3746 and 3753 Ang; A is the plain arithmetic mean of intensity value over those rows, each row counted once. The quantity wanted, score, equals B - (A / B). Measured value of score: 10.6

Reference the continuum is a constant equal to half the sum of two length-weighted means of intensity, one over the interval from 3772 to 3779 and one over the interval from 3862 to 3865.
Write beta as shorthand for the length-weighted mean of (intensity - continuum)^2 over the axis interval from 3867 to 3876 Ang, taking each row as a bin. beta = 4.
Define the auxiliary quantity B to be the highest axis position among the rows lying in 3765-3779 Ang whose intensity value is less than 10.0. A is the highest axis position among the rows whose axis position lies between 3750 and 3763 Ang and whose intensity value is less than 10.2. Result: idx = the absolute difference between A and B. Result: 17.4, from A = 3760.85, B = 3778.21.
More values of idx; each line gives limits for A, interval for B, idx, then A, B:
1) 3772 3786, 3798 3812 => 26.2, 3778.21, 3804.40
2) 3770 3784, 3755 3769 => 10.4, 3778.21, 3767.79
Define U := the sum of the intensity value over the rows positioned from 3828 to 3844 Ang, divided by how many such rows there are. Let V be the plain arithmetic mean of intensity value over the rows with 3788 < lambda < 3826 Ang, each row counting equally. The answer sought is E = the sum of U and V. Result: 19.5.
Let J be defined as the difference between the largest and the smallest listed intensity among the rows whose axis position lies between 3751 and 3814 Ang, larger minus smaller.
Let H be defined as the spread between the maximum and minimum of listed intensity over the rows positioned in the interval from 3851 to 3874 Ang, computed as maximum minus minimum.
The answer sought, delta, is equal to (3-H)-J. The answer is -7.9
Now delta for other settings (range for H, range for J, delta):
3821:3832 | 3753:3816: -4.9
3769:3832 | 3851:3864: -6.4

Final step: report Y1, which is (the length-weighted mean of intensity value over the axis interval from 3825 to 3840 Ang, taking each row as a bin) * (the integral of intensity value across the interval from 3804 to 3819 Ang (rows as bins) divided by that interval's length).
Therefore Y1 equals 109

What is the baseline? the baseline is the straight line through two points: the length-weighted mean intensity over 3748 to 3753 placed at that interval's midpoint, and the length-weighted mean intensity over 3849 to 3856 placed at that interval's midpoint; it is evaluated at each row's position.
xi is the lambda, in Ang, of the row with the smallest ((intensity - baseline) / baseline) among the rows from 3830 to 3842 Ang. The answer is 3832.54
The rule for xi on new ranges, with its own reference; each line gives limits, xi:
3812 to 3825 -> 3821.96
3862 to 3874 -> 3873.35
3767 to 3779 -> 3767.79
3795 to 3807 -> 3800.90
